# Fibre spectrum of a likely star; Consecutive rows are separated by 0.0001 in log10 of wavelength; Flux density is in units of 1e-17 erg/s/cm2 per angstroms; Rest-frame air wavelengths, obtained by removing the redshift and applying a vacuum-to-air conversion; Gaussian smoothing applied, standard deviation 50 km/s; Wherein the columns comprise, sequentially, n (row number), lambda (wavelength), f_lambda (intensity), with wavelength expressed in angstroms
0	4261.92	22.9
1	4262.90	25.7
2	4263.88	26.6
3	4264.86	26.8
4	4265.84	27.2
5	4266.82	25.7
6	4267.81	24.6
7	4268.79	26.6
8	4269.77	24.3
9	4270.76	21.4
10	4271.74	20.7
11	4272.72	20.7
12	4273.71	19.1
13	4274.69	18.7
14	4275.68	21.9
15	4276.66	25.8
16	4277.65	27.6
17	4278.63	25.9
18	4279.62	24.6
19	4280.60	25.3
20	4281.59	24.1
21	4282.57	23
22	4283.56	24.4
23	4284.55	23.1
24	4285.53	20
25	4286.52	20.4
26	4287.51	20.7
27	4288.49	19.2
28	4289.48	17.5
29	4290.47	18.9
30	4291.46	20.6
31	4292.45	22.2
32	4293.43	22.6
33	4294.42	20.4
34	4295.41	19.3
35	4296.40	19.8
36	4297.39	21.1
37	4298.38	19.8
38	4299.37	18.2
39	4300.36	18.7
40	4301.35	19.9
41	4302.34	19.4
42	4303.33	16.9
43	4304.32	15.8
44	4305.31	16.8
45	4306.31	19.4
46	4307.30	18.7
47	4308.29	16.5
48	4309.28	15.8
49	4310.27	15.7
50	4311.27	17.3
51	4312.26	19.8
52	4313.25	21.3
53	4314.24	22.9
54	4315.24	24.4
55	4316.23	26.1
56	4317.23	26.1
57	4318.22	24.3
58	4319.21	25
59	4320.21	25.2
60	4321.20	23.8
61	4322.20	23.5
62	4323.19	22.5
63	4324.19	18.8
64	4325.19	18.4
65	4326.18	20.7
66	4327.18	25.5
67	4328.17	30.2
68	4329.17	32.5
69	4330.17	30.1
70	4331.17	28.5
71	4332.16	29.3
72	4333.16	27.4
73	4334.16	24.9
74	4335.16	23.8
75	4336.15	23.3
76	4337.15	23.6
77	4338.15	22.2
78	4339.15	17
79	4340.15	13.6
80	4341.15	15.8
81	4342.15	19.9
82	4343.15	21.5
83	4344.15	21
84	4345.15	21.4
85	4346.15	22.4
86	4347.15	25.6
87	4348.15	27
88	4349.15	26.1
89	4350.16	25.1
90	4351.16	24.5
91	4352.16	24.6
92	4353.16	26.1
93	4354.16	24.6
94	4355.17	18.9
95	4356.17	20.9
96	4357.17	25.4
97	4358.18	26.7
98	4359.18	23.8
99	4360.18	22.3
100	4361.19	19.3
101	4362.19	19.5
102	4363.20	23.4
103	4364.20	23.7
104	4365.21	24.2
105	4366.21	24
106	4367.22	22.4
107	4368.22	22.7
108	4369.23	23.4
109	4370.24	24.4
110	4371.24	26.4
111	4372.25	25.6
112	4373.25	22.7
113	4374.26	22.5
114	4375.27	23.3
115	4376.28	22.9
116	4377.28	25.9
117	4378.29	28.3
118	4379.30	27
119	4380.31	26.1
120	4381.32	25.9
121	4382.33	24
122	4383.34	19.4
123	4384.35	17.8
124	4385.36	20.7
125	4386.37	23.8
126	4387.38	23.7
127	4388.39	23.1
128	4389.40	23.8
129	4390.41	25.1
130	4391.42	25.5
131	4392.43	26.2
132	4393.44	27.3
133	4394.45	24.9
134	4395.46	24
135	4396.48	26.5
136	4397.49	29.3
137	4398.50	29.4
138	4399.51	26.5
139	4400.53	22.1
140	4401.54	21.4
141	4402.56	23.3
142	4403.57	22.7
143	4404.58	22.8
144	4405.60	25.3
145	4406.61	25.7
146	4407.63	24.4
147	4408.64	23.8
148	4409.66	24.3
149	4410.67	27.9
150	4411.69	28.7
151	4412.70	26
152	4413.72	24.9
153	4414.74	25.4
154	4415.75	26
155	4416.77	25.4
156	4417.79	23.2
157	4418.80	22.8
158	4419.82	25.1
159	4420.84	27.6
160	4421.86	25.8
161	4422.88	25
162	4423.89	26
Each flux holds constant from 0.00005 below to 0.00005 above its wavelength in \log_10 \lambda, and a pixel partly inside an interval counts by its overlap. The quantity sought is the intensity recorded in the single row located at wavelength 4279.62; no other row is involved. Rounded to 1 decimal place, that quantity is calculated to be 24.6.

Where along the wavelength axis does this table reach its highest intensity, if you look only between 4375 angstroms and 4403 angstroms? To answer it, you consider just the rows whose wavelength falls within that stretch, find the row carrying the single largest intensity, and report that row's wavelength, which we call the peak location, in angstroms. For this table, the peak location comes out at 4398.50 angstroms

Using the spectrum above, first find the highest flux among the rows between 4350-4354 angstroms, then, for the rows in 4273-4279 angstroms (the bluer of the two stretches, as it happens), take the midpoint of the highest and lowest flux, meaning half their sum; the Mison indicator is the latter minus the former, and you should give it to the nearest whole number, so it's -3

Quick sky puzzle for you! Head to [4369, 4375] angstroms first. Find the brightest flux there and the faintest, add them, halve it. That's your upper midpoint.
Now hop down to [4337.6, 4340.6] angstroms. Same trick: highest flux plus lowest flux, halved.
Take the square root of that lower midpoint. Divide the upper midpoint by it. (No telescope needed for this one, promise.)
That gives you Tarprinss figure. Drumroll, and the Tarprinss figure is 5.8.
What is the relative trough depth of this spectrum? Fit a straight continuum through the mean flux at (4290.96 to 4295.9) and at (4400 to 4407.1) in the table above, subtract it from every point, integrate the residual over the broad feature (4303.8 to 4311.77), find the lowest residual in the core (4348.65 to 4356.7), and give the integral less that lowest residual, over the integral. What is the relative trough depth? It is 0.90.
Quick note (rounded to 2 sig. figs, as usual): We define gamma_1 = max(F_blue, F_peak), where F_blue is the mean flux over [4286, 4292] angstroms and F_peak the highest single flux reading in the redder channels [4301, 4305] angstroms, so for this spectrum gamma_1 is 20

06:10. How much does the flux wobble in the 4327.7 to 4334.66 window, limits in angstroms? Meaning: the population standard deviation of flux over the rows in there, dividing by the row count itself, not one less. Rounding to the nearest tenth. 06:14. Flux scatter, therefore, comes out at 2.2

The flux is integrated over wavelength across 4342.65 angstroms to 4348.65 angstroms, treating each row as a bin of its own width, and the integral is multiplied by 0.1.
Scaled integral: 13.9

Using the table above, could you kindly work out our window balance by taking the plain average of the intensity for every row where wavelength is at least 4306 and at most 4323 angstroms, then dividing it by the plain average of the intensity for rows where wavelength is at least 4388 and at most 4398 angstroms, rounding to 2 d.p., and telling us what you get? 0.84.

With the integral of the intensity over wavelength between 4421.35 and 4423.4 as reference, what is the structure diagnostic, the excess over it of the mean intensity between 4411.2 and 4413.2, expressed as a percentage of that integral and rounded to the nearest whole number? -47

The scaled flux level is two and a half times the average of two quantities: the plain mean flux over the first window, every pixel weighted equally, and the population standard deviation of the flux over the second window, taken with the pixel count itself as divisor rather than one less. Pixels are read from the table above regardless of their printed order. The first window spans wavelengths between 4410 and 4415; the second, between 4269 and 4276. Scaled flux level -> 35.4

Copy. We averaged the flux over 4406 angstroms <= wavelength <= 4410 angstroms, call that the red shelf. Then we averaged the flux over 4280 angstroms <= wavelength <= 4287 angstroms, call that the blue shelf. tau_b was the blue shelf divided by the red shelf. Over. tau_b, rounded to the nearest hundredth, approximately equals 0.93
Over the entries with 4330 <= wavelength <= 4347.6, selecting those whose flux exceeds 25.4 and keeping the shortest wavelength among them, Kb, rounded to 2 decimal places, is 4330.17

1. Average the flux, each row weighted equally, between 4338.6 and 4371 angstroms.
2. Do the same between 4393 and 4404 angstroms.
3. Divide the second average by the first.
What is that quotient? 1.12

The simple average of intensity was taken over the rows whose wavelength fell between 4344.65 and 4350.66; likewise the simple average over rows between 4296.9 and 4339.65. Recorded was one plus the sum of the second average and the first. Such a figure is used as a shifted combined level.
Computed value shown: 48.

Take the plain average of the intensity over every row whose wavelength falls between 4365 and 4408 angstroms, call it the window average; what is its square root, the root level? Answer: 4.93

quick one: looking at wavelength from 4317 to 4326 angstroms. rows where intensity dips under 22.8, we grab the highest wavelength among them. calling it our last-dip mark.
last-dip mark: 4325.19 angstroms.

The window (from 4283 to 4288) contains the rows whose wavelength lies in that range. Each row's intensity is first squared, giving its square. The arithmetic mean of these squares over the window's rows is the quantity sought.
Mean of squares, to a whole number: 475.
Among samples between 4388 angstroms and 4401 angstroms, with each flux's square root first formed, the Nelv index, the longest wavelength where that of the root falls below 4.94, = 4400.53 angstroms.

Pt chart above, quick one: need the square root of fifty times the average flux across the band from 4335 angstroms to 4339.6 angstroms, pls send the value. 33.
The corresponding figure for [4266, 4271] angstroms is 35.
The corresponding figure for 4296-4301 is 31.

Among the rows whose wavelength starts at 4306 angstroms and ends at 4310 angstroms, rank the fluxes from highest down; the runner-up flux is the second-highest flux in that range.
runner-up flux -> 18.7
